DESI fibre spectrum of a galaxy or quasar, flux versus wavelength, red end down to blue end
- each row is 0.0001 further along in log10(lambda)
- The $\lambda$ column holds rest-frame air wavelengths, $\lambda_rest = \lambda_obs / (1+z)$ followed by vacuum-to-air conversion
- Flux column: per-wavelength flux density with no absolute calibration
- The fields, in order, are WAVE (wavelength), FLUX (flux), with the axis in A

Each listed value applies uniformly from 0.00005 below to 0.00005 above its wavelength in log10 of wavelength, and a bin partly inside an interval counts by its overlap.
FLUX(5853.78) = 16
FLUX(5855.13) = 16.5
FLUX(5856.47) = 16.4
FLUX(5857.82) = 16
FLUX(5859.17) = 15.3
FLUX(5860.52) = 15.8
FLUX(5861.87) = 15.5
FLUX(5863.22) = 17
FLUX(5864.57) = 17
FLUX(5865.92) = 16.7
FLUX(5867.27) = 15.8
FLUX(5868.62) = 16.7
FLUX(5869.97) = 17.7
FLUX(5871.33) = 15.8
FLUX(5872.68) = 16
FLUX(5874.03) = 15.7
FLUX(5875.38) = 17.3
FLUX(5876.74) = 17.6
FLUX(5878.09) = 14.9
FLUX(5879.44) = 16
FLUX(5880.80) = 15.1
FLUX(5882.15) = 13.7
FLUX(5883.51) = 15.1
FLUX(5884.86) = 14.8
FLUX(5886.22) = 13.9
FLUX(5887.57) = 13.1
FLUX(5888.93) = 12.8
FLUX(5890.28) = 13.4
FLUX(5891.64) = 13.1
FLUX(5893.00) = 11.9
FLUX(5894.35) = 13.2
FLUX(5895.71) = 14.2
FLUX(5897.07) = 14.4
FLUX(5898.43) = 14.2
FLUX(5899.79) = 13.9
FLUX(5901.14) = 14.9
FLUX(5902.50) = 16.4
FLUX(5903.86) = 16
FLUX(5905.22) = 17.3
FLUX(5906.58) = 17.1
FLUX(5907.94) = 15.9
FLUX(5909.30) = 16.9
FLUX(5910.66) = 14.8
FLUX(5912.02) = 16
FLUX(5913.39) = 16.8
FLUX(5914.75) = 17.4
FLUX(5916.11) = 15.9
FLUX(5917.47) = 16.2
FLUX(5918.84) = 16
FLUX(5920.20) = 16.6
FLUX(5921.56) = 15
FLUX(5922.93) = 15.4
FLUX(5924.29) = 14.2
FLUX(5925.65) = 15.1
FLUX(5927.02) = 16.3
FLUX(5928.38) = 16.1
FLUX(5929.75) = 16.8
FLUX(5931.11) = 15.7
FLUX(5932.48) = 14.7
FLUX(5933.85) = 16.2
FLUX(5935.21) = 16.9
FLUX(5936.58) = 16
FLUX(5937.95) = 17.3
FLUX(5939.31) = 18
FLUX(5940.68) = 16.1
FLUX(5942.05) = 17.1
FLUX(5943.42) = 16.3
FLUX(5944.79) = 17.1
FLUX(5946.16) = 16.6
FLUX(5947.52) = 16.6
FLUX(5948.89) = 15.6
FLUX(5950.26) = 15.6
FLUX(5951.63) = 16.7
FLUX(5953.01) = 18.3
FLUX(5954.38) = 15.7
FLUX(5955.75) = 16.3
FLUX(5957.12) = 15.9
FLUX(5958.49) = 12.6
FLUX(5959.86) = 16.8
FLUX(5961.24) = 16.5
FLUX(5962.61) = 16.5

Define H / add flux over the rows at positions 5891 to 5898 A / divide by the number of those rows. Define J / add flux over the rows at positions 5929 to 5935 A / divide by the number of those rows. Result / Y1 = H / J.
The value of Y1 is 0.84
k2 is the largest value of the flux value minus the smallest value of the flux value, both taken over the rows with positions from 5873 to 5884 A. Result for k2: 3.9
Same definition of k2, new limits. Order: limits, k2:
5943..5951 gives 1.5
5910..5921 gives 2.6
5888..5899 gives 2.5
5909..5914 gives 2.1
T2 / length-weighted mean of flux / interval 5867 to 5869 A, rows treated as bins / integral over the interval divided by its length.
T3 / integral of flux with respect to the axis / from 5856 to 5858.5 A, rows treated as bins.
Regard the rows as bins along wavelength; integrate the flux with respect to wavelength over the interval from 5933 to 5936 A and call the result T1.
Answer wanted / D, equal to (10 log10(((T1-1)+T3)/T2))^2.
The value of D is 54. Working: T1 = 49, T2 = 16.3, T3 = 40.4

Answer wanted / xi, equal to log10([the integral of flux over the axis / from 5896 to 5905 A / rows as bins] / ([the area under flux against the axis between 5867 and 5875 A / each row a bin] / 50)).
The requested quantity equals 1.71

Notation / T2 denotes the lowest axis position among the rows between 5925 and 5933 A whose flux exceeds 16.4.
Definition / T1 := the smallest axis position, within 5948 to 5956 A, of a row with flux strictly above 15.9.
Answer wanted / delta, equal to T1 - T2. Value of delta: 21.9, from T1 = 5951.63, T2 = 5929.75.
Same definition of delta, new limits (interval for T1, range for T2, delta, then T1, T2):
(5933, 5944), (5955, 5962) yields -26.0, 5933.85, 5959.86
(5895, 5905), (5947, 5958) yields -45.0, 5902.50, 5947.52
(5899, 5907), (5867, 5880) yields 33.9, 5902.50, 5868.62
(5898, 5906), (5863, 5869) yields 39.3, 5902.50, 5863.22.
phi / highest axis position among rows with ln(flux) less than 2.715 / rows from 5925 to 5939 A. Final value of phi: 5932.48 A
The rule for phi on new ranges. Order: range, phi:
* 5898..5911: 5910.66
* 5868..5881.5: 5880.80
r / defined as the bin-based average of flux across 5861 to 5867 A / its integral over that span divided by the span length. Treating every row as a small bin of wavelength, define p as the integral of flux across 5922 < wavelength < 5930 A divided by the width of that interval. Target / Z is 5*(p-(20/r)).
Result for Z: 72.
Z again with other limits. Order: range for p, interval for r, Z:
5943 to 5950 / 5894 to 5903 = 75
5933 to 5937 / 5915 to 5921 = 75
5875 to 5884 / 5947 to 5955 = 72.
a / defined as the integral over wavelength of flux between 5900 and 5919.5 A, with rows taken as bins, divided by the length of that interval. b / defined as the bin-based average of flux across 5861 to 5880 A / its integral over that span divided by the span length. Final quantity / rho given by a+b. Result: 32.6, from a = 16.2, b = 16.4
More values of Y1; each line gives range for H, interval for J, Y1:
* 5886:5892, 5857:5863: 0.85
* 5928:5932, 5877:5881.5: 1.06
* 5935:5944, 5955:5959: 1.13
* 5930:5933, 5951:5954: 0.87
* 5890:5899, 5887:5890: 1.04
